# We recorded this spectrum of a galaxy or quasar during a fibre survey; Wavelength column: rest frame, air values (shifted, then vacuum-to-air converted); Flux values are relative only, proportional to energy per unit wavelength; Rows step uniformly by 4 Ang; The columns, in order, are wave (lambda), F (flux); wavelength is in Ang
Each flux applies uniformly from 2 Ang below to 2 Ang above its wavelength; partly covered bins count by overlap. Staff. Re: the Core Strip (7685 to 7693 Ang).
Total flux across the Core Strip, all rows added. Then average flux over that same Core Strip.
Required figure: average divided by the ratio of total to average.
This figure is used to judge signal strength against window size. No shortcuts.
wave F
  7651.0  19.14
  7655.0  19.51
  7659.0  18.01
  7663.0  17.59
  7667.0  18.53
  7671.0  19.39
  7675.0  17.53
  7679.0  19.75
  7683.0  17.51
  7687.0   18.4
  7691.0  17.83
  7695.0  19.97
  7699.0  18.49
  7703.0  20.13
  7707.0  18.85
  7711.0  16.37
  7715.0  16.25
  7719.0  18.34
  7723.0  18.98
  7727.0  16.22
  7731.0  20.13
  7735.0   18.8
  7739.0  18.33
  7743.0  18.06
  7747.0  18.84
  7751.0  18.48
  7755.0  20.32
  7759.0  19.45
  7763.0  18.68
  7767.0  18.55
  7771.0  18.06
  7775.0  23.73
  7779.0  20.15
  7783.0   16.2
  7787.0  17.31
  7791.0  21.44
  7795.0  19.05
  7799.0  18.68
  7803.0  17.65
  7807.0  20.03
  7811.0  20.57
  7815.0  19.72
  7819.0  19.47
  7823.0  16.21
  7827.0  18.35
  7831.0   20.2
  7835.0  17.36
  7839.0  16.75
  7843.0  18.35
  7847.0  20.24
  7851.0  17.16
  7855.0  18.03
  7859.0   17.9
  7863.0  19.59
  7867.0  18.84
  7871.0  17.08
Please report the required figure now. 9.1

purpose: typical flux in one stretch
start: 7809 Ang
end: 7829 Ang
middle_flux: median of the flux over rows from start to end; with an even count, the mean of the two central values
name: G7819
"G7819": 19.5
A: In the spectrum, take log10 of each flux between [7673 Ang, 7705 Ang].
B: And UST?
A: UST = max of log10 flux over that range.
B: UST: 1.30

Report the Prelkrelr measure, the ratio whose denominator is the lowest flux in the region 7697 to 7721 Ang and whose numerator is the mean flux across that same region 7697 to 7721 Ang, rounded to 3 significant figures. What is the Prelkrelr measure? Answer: 1.11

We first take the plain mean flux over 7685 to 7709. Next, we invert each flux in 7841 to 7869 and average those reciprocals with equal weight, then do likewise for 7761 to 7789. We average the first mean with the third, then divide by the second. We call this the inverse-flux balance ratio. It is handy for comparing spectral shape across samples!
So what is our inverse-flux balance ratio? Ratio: 176.1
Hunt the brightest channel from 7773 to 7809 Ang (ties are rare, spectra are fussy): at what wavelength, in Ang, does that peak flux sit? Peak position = 7775.0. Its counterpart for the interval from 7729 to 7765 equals 7755.0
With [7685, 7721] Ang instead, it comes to 7703.0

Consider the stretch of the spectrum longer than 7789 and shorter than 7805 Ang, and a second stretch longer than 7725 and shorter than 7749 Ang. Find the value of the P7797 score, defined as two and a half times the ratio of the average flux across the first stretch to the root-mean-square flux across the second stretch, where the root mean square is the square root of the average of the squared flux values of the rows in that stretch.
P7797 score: 2.60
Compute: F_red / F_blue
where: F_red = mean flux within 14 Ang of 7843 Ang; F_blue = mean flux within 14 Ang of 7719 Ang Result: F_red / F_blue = 1.02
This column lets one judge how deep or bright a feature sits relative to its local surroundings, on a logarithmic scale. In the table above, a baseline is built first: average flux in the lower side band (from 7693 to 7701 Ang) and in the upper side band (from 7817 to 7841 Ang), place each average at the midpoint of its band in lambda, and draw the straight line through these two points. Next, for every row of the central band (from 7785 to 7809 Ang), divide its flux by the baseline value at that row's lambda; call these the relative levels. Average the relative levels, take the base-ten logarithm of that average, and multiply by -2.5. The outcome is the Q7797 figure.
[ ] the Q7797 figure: -0.040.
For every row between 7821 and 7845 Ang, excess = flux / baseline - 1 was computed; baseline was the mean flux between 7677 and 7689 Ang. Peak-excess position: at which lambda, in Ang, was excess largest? 7831.0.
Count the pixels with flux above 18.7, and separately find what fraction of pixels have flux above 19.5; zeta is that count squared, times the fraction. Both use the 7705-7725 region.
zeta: 0.0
